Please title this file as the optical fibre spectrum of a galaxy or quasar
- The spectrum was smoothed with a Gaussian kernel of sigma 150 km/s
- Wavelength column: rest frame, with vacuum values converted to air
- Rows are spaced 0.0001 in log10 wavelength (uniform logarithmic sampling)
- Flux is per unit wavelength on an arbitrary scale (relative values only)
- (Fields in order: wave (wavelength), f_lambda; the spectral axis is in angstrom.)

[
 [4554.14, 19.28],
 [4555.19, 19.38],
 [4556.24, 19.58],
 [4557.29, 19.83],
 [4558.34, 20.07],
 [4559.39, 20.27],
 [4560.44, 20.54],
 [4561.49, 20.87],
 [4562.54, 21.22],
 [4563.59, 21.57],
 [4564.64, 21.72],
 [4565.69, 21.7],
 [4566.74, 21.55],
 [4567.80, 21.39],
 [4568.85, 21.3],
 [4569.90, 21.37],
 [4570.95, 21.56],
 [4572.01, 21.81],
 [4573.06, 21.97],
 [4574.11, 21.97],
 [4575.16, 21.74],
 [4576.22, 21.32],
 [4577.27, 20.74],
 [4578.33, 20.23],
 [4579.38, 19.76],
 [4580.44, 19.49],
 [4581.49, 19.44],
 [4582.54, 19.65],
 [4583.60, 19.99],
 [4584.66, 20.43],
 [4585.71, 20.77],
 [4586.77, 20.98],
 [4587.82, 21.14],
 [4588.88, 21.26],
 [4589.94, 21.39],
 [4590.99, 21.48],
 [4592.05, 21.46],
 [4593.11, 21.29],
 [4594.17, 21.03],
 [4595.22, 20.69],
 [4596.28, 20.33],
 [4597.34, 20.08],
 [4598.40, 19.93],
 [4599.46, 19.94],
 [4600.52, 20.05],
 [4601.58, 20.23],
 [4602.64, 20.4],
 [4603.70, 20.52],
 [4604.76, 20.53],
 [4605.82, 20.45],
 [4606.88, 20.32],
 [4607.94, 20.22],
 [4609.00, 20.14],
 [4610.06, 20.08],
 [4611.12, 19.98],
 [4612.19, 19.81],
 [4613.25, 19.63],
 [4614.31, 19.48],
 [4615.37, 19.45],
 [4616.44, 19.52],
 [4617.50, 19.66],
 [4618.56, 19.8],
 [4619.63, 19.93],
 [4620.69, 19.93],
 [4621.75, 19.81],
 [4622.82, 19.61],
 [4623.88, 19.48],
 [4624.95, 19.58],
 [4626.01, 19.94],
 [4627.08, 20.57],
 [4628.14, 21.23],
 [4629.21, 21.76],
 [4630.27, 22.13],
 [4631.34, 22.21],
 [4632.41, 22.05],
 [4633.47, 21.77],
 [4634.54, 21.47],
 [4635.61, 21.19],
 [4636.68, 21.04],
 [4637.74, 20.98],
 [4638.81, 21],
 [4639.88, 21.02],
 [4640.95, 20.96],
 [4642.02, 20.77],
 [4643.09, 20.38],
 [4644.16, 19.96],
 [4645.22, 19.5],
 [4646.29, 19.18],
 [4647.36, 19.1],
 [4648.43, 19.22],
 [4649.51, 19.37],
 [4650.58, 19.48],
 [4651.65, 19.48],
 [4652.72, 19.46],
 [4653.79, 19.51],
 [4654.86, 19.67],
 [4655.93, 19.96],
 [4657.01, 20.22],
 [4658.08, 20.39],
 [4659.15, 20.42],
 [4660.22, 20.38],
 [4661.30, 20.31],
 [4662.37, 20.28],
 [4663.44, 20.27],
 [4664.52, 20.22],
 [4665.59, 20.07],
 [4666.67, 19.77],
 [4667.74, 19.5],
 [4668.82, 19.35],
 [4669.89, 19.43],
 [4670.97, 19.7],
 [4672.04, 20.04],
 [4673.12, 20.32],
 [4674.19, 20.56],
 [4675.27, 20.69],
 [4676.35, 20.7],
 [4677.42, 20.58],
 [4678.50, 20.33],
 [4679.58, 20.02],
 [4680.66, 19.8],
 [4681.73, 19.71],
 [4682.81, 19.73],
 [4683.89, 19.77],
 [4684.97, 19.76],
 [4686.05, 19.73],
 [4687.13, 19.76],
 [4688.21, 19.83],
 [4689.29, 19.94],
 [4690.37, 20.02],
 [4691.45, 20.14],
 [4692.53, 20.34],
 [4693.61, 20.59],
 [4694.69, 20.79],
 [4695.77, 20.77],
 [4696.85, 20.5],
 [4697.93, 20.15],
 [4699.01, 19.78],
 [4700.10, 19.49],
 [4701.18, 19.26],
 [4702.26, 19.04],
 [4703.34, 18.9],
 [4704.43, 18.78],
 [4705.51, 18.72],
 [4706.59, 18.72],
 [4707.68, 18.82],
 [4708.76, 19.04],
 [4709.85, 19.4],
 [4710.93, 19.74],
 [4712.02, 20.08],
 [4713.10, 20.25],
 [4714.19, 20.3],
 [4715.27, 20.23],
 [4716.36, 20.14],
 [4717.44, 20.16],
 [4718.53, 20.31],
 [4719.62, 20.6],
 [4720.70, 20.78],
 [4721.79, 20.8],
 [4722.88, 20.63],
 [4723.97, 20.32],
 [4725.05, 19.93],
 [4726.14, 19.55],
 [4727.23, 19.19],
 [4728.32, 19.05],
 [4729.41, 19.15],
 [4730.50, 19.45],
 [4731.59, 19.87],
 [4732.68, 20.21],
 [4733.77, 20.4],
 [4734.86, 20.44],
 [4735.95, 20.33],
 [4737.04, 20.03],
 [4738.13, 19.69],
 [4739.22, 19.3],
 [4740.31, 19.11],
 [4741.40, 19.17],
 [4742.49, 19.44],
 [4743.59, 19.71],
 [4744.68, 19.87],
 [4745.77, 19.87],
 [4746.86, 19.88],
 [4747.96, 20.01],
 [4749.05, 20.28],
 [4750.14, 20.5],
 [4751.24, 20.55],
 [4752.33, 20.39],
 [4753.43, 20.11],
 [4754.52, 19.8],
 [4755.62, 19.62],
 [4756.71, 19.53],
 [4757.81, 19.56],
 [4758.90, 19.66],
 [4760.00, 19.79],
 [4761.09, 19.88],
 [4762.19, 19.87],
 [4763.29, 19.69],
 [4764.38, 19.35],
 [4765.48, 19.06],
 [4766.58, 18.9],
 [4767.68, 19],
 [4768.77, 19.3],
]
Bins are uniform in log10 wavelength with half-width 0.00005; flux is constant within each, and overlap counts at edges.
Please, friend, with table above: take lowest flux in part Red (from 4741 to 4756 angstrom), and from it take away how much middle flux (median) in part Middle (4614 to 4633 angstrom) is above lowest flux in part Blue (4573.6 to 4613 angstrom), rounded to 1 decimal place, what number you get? 18.7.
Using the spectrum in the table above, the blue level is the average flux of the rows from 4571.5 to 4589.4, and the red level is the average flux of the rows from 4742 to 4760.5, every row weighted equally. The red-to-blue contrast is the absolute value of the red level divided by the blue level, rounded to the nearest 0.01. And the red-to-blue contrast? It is 0.96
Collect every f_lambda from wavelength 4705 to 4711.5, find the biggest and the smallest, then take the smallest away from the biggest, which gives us 1.0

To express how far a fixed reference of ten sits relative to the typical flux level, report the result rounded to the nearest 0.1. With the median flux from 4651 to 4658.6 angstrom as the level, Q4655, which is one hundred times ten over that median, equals 50.8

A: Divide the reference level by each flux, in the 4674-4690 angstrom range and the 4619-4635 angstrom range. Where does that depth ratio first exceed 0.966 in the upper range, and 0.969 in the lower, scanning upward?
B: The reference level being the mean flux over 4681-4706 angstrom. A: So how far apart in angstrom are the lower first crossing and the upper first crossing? 58.9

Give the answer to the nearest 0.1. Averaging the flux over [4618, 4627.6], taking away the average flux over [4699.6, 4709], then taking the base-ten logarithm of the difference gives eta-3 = -0.1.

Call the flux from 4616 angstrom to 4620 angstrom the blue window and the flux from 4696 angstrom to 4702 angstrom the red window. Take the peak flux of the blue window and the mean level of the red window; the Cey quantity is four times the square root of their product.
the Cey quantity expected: 80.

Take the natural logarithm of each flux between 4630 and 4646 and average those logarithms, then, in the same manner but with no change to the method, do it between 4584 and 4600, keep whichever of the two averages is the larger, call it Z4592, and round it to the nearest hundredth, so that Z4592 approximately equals 3.05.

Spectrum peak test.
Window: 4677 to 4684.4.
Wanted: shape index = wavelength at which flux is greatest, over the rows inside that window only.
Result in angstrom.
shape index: 4677.42 angstrom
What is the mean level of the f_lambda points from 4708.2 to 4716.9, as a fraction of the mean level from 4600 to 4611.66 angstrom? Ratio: 0.98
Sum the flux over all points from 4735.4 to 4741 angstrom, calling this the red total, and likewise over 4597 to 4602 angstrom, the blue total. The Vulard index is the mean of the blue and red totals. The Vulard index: 99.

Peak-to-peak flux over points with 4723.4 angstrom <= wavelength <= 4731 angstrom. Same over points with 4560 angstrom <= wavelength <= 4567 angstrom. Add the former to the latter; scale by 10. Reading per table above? 24.5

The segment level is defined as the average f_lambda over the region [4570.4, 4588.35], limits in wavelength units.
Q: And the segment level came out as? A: 20.8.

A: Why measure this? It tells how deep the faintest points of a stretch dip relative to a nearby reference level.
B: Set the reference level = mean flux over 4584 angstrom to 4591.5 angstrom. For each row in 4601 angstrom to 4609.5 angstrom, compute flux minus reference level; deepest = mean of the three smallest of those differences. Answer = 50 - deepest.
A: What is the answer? 50.9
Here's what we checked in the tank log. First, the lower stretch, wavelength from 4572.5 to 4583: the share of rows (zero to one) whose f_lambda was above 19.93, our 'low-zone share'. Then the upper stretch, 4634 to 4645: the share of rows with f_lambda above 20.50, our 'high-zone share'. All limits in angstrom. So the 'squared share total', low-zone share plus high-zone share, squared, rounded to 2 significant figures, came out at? 2.0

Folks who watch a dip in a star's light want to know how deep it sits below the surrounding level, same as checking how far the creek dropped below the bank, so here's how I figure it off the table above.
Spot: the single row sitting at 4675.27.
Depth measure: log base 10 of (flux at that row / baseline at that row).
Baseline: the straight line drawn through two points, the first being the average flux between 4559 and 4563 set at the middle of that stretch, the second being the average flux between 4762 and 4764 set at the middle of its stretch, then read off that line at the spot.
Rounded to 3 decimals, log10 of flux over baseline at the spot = 0.011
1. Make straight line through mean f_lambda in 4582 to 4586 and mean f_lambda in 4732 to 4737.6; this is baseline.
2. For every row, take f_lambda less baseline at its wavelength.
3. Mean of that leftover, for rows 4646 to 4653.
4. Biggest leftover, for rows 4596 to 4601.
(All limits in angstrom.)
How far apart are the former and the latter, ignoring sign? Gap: 1.0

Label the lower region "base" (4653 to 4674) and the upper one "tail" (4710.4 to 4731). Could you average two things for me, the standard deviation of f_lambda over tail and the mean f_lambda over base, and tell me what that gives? 10.3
